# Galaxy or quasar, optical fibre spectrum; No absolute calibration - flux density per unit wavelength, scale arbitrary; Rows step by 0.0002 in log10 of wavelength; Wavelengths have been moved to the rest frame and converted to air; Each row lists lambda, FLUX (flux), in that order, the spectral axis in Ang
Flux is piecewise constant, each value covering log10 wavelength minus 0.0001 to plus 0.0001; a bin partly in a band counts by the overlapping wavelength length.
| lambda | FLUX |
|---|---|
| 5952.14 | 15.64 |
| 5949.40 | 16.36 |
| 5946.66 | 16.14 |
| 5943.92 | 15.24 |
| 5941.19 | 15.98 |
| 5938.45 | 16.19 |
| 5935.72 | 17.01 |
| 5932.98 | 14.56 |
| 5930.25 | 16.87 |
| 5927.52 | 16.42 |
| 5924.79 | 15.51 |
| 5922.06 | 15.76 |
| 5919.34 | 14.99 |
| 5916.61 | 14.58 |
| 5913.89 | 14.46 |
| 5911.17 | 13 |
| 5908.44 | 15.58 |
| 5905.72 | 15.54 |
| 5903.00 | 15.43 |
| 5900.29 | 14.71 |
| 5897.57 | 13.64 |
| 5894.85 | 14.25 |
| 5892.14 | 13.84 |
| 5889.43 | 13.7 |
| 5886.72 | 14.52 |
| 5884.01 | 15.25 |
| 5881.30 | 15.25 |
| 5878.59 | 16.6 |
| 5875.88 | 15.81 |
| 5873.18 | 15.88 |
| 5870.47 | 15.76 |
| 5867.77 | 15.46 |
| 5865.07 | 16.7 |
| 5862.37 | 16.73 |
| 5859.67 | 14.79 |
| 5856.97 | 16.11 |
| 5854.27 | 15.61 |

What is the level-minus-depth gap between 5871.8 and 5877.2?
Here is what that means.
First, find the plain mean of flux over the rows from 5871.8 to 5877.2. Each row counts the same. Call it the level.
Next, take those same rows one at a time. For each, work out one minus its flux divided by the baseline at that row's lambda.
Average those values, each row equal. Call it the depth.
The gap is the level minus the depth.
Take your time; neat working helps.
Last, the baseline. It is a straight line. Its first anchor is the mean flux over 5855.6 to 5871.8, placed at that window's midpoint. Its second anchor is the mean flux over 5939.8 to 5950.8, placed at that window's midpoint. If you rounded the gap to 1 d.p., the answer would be 15.8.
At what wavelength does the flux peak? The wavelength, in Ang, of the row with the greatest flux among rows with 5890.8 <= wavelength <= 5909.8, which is 5908.44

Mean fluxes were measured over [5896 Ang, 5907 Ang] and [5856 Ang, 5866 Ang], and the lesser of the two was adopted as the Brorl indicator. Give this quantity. 14.8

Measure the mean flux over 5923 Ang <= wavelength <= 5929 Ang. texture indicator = 16.0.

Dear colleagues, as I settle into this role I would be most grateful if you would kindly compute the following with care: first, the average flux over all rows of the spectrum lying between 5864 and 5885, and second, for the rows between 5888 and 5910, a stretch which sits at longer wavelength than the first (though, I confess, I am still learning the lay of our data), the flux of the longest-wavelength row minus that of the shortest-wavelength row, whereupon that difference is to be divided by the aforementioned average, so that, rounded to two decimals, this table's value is 0.12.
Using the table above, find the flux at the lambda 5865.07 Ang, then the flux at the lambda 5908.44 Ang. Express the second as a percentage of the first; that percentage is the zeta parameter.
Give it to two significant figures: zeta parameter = 93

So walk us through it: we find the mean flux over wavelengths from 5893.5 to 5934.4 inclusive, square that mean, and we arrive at 226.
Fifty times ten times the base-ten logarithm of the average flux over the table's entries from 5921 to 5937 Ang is 602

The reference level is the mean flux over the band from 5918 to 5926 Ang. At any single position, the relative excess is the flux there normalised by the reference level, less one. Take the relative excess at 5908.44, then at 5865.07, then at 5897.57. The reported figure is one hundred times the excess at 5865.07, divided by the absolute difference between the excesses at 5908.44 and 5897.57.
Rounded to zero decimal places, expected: 66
